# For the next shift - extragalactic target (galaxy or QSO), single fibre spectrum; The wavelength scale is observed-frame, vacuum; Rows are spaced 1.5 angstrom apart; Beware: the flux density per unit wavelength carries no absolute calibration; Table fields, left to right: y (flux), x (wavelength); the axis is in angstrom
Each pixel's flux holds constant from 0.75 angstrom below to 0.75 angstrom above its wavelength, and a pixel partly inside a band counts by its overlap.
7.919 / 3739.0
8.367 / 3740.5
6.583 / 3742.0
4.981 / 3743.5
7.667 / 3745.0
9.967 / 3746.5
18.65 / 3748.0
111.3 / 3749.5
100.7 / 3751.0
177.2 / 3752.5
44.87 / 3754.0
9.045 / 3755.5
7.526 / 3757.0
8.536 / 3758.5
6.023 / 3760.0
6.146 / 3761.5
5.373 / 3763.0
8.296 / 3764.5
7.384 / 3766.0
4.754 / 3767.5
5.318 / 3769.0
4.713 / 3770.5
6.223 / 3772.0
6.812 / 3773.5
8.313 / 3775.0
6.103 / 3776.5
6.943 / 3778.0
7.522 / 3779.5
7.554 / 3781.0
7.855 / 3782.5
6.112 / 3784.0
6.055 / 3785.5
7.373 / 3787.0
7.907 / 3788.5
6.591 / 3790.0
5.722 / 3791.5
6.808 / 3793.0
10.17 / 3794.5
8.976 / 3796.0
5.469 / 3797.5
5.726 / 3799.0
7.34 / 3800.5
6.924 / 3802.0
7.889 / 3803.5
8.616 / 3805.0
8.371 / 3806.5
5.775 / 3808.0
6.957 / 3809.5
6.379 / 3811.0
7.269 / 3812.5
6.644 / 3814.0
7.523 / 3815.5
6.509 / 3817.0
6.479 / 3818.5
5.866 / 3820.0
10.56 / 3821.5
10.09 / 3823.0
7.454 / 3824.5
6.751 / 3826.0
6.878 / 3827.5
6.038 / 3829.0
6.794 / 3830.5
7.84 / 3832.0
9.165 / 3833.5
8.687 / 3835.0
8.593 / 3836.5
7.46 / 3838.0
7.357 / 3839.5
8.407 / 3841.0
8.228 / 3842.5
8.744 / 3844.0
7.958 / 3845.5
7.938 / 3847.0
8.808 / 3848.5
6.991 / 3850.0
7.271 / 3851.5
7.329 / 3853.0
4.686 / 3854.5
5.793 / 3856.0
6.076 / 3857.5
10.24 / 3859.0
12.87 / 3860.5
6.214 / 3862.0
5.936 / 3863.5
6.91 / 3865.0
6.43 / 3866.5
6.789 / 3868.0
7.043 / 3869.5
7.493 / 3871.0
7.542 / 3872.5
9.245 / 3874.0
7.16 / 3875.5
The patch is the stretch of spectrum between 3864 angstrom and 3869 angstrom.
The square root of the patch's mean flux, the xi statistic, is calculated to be 2.59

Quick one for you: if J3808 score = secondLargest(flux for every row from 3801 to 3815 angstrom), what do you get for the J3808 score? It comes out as 8.371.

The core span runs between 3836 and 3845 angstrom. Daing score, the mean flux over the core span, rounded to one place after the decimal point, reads 8.1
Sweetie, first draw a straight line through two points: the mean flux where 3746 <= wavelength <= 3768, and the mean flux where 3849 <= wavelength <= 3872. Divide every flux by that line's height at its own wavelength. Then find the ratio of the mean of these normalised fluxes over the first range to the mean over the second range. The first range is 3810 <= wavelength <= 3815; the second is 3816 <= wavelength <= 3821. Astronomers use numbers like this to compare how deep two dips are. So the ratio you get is 1.0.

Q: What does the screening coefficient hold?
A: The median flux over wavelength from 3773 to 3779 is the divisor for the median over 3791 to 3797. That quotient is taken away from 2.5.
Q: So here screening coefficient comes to 1.35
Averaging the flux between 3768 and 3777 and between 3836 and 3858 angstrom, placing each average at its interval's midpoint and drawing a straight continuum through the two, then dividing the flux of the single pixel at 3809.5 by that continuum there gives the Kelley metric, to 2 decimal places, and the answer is 1.02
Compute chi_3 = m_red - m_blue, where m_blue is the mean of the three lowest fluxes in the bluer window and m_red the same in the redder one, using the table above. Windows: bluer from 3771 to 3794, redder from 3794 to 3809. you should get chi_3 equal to -0.30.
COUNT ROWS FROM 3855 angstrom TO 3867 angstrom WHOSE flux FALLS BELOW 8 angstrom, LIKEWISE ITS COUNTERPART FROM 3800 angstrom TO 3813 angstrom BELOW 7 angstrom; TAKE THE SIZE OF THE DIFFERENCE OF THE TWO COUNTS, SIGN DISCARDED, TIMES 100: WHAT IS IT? 200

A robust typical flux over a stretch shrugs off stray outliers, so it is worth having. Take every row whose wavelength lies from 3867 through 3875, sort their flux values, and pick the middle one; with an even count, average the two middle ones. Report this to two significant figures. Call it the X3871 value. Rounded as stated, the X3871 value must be 7.5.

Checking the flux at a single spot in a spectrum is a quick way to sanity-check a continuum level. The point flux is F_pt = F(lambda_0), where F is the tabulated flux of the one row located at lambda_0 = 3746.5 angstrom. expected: 9.967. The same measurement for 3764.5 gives 8.296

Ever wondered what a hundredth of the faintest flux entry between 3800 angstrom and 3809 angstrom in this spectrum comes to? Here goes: 0.058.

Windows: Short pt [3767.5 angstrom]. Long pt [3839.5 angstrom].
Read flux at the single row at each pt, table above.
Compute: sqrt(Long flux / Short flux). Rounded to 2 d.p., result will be 1.24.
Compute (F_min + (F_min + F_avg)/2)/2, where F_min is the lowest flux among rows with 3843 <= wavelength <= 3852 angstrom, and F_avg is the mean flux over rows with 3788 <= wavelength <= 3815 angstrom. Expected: 7.0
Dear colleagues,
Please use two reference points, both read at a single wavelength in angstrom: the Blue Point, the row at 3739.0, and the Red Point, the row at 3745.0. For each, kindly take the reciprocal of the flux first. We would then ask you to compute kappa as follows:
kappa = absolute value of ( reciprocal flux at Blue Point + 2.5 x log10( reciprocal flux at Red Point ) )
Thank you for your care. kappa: 2.09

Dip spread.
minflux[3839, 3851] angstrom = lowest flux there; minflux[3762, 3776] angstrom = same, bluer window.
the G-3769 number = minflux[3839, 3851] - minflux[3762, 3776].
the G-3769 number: 2.3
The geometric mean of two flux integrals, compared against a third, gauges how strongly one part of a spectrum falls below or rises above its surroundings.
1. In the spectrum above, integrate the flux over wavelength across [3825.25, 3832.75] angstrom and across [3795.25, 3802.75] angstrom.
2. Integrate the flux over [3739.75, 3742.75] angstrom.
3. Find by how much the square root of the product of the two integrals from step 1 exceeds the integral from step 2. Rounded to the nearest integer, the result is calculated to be 29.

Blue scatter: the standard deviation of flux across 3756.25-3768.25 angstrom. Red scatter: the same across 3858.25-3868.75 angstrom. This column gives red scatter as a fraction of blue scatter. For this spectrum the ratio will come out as 1.9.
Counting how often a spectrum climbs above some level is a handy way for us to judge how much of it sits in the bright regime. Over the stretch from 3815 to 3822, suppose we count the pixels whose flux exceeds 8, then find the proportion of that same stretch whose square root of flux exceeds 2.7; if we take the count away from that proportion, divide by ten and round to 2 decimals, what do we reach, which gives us -0.06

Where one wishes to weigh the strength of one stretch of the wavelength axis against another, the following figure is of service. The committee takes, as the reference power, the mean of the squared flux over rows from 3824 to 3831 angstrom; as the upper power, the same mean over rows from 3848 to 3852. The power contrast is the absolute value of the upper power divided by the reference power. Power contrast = 1.3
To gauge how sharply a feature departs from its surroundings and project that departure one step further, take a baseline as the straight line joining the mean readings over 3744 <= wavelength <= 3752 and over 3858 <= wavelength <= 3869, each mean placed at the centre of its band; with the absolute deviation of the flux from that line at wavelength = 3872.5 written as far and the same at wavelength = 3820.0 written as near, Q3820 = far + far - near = -12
